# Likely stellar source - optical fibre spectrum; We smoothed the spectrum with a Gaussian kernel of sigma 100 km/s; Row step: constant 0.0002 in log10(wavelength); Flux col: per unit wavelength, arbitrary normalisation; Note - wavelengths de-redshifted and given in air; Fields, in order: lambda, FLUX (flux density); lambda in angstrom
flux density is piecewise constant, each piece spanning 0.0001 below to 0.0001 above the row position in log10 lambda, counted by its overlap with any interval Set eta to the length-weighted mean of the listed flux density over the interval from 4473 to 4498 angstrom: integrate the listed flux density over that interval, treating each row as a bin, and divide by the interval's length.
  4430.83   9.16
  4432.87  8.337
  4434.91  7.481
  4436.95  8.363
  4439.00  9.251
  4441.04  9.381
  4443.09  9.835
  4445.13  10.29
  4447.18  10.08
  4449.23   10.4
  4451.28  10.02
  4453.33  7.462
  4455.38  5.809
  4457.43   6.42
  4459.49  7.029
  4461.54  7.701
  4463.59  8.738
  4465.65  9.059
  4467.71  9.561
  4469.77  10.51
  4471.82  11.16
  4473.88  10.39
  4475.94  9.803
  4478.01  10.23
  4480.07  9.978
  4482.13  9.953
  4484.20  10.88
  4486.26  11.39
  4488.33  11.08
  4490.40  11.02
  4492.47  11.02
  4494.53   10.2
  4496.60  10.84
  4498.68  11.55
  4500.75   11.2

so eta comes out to 10.6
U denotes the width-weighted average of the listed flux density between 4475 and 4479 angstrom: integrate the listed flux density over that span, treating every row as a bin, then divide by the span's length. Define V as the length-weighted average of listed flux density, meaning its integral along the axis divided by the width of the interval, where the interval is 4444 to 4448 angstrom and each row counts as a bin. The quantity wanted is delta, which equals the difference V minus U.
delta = 0.2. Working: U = 10.0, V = 10.2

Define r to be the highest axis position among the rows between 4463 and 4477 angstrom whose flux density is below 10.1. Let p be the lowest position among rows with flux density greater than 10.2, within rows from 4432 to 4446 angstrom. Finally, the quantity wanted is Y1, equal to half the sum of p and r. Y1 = 4460.5 angstrom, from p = 4445.13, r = 4475.94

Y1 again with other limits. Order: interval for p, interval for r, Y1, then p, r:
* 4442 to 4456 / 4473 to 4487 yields 4463.6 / 4445.13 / 4482.13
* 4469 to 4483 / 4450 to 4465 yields 4466.7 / 4469.77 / 4463.59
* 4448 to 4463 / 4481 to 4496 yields 4465.7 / 4449.23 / 4482.13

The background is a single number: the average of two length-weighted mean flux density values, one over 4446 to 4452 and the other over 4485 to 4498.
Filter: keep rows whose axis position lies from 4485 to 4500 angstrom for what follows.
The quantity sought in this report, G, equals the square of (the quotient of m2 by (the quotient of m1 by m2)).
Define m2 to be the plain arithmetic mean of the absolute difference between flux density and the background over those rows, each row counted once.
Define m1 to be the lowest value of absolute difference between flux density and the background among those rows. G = 1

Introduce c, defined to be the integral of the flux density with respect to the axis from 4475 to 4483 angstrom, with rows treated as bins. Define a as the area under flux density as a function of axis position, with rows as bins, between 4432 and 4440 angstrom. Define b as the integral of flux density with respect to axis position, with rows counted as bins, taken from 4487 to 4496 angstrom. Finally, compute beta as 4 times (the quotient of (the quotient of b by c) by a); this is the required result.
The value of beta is 0.073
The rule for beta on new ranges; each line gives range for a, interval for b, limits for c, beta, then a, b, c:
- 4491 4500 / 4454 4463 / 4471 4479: 0.030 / 98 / 62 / 82.9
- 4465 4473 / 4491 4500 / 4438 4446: 0.063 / 81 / 98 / 77.5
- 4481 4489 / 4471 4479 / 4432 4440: 0.057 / 86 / 83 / 66.8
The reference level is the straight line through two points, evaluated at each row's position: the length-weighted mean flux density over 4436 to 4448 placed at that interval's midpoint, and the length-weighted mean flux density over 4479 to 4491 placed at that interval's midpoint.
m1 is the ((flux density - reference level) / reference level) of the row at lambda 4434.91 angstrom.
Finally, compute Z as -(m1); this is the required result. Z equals 0.20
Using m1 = -0.20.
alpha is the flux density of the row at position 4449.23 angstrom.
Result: 10.4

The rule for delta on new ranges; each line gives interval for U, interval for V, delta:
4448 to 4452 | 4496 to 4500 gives 1.0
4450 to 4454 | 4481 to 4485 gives 1.4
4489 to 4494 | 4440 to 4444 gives -1.4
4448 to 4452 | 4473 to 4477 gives -0.1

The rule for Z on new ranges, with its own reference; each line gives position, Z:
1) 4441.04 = 0.01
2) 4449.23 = -0.07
